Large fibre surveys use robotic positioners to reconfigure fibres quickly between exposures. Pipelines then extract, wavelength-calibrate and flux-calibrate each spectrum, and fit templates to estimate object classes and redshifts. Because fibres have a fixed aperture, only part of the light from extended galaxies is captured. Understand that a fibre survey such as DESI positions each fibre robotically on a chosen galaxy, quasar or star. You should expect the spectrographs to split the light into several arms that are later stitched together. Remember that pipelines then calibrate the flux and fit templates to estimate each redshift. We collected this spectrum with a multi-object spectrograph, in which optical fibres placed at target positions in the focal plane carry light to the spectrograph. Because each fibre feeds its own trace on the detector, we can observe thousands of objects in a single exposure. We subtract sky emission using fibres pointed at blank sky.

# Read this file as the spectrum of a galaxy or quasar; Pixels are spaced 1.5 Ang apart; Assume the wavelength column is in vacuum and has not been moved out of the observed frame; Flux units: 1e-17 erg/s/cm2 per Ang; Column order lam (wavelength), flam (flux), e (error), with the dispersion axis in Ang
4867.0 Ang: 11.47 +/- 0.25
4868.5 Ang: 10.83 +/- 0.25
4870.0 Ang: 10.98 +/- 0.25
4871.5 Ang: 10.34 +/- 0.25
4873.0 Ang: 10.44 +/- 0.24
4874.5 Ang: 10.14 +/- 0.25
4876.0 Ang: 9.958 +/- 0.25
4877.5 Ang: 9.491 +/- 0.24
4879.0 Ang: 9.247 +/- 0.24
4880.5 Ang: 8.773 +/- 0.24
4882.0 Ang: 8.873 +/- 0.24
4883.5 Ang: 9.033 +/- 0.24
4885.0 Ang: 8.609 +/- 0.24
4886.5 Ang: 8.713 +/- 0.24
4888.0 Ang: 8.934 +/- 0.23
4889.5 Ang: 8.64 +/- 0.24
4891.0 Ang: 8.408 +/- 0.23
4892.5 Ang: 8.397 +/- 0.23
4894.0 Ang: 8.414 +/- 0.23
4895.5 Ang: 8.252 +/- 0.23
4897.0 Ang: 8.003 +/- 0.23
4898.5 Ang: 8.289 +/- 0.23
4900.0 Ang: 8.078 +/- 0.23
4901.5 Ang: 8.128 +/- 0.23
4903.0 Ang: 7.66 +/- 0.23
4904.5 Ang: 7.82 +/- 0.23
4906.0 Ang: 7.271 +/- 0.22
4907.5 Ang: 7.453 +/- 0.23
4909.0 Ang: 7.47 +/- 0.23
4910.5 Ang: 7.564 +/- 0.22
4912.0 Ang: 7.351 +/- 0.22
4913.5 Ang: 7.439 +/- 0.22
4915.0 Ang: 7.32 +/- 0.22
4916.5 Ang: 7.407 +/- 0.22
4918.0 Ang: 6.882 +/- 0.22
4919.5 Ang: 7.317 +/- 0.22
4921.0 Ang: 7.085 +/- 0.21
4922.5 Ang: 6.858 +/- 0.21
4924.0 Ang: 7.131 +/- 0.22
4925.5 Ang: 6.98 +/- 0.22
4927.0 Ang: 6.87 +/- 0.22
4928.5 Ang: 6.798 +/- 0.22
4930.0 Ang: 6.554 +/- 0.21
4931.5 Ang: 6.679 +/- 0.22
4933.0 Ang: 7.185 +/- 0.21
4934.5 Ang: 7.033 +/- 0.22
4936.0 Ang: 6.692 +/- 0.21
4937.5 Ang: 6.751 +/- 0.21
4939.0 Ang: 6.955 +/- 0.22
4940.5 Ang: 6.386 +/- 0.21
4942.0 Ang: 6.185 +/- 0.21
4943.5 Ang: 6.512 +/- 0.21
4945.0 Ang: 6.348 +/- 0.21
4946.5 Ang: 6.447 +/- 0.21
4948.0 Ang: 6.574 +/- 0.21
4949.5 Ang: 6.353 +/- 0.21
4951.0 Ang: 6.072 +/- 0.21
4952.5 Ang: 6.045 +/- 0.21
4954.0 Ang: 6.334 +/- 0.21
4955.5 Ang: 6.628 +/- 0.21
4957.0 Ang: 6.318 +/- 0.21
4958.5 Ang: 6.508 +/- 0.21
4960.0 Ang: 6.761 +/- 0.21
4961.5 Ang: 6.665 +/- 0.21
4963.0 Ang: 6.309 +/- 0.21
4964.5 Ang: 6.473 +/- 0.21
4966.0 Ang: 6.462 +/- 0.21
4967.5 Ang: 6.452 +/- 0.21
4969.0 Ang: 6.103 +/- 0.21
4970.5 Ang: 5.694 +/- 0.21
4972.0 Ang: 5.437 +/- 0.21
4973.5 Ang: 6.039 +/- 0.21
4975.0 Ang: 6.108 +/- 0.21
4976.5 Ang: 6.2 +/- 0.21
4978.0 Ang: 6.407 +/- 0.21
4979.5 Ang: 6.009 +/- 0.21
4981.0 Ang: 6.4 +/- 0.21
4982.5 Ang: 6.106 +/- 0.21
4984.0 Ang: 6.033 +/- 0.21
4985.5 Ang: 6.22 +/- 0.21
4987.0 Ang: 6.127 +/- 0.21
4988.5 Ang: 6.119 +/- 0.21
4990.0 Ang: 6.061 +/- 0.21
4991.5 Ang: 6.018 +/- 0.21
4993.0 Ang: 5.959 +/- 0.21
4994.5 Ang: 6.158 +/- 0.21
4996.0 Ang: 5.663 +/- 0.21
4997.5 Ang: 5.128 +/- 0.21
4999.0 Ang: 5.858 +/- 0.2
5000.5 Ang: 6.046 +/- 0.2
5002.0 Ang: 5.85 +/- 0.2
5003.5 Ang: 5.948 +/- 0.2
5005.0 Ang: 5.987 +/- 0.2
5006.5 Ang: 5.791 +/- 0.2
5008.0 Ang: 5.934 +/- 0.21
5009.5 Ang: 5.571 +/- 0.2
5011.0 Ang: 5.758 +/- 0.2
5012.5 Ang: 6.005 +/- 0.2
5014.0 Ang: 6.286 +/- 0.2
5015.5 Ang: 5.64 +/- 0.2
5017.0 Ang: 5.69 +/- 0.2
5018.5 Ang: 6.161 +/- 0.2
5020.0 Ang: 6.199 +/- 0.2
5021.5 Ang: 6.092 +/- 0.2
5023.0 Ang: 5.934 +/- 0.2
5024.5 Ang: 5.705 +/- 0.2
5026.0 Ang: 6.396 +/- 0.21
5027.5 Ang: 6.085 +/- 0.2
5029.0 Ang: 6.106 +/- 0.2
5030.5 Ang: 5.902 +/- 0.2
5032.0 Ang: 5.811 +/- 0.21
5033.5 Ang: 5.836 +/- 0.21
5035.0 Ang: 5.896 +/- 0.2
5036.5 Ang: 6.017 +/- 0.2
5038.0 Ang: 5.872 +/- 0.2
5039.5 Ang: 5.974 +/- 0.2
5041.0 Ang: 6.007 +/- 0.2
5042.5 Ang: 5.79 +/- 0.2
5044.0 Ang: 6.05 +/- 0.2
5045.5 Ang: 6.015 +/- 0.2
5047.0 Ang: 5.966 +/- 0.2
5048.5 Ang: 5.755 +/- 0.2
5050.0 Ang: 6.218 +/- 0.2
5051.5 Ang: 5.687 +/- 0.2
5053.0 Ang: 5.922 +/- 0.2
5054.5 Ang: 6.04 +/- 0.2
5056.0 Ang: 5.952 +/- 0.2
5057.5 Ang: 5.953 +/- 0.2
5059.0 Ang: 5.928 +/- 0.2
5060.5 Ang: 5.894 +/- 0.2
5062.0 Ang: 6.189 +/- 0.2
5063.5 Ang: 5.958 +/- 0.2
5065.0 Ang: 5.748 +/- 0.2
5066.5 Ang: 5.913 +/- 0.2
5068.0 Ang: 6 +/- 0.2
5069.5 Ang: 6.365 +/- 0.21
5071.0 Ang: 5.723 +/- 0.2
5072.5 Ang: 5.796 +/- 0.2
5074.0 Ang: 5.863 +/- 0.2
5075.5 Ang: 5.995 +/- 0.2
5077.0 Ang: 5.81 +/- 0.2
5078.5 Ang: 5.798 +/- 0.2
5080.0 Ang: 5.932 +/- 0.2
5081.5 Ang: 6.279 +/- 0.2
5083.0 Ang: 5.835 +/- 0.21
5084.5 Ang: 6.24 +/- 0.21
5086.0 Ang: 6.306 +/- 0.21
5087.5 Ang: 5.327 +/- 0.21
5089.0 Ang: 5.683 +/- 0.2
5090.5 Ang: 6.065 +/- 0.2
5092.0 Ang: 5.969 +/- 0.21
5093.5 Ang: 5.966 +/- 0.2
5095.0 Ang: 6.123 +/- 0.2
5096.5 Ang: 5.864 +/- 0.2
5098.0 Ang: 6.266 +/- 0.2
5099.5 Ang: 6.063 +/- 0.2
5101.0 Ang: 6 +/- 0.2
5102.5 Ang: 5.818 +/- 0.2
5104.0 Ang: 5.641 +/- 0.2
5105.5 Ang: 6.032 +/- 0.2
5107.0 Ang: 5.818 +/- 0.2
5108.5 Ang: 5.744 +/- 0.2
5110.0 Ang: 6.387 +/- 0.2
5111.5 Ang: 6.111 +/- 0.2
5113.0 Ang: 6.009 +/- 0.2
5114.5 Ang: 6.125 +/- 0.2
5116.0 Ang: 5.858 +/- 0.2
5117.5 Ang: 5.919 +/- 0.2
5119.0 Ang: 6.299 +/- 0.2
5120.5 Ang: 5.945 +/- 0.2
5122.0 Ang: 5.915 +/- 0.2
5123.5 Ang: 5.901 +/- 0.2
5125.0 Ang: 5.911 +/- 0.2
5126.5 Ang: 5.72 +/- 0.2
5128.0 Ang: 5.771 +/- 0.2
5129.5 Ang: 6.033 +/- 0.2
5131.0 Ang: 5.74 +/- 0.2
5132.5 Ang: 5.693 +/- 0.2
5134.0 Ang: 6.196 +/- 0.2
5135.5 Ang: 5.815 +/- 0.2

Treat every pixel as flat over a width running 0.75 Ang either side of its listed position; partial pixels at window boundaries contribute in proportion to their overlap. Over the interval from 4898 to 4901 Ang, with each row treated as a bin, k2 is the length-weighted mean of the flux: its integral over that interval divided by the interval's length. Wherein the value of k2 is 8.2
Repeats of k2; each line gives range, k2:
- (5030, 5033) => 5.9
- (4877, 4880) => 9.3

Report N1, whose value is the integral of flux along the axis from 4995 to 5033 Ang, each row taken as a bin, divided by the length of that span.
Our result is 5.90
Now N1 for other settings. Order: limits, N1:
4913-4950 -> 6.83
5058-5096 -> 5.95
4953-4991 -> 6.24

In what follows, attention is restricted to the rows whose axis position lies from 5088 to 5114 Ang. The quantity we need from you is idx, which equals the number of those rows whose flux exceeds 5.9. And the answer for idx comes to 11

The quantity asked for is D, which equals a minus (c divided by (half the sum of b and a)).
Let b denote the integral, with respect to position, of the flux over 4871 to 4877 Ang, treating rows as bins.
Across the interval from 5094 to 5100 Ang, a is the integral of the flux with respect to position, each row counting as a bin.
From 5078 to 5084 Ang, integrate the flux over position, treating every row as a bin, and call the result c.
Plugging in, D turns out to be 36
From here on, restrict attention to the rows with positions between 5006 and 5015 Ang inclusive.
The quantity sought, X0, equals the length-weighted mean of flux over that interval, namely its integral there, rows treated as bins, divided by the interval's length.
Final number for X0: 5.89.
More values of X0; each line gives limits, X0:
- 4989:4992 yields 6.05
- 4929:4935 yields 6.85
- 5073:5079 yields 5.87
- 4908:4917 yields 7.43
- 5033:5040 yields 5.92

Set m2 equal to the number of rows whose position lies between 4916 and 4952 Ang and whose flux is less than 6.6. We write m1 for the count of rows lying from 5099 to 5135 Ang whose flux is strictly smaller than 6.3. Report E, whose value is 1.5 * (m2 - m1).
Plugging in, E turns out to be -21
